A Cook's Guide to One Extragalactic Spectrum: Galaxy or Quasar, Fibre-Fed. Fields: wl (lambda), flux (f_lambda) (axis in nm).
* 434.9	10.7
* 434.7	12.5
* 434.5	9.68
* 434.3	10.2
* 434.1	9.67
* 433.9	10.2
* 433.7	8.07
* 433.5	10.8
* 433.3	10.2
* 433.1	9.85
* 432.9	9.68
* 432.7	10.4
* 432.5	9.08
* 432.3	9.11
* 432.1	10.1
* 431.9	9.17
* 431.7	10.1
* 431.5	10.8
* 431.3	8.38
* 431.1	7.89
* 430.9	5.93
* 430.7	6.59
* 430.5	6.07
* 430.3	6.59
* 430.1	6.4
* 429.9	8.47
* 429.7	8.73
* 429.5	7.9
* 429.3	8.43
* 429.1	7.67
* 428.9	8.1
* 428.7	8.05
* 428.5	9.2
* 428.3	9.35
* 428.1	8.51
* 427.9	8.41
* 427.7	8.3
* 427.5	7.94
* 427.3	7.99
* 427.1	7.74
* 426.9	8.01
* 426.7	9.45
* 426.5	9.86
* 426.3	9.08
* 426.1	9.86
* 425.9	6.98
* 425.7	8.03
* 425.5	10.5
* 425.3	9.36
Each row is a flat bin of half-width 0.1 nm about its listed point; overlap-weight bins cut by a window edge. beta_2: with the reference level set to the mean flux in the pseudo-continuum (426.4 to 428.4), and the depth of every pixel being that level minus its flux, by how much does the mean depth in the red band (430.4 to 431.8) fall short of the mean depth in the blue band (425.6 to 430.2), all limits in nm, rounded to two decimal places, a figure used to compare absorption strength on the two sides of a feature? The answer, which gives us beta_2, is -0.40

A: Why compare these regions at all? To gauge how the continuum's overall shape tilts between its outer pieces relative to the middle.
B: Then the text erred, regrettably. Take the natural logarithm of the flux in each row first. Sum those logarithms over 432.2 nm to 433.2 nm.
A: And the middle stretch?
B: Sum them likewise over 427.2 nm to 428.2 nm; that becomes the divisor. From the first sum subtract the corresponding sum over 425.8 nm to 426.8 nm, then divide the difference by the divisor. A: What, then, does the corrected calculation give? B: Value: 0.033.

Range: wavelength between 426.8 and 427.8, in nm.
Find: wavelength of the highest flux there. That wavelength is 427.7 nm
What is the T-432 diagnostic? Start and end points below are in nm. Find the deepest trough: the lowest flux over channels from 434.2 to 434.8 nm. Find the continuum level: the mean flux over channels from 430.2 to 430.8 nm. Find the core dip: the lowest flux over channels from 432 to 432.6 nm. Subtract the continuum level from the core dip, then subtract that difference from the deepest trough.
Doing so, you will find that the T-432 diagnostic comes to 7.0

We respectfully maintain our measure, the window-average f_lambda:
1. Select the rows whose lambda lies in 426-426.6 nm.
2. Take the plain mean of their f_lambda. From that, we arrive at 9.6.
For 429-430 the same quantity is 8.2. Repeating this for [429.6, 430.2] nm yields 7.9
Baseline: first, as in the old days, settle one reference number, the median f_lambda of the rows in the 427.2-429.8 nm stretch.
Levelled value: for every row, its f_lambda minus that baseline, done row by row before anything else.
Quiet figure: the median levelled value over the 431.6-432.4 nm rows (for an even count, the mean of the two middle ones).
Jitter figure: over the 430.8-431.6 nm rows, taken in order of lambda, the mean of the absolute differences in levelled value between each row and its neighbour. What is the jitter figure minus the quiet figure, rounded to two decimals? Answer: 0.29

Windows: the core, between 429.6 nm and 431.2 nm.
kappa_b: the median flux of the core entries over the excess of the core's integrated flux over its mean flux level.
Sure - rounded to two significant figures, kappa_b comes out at 1.6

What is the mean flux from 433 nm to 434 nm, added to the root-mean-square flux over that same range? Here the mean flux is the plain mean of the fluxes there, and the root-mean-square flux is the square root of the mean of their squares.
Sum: 19.7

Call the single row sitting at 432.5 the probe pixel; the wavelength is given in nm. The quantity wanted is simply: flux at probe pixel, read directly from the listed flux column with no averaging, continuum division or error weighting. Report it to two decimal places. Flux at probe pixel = 9.08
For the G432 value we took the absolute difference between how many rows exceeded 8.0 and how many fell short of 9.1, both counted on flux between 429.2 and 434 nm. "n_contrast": 4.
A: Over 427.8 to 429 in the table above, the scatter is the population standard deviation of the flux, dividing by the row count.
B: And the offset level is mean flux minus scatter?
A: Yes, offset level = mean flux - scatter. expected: 8.1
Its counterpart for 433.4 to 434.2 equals 8.7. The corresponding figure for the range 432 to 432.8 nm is 9.1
